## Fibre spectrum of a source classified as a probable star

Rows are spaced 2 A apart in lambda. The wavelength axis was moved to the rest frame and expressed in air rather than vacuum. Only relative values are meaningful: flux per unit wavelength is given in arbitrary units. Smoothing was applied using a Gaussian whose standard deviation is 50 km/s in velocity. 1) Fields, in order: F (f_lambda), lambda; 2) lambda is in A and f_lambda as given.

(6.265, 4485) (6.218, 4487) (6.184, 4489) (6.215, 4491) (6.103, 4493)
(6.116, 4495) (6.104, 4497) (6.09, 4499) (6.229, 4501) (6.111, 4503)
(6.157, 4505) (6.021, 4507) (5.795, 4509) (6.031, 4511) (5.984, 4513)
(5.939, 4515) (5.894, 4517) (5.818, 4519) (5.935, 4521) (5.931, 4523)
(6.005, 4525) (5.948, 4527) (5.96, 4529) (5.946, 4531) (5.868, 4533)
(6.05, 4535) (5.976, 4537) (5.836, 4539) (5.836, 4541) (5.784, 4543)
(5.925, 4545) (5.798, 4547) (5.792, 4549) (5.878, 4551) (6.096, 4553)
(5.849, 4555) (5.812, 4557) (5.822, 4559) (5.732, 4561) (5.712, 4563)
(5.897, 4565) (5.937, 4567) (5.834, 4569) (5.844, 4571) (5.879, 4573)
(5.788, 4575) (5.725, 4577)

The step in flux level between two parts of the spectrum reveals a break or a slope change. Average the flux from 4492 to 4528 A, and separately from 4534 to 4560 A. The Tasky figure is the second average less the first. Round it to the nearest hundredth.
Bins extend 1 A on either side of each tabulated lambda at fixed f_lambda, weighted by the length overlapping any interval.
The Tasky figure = -0.13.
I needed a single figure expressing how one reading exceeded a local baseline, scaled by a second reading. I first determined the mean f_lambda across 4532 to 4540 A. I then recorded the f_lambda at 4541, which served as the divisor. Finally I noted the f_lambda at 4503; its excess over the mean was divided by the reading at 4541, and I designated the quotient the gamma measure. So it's 0.031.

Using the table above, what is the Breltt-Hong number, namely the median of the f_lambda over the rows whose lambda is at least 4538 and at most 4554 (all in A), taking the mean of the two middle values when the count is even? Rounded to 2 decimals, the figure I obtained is 5.84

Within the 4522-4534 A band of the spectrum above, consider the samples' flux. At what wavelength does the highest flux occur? 4525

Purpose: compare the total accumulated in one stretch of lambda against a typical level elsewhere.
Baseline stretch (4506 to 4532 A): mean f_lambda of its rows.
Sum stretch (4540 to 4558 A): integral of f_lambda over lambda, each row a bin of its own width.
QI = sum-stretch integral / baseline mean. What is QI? 17.8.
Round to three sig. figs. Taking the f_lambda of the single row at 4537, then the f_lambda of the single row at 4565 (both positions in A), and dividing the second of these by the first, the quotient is 0.987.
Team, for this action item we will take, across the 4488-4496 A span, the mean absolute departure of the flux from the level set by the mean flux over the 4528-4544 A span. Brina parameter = 0.25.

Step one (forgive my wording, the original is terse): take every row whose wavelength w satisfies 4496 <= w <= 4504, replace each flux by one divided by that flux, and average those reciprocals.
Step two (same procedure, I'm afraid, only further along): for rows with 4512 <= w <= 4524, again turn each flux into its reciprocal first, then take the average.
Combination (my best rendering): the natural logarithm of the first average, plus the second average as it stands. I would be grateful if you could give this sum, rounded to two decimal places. -1.64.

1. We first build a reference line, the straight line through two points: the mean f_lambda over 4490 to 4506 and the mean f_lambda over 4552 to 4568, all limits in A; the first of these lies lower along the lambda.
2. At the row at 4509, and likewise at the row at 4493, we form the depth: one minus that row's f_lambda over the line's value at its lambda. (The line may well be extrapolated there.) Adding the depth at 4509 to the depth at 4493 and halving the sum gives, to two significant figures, 0.029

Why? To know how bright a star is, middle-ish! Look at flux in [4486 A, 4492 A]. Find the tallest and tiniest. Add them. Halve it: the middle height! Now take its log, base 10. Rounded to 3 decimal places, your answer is 0.792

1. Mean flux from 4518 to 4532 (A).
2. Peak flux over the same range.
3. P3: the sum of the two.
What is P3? 11.9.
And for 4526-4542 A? 12.0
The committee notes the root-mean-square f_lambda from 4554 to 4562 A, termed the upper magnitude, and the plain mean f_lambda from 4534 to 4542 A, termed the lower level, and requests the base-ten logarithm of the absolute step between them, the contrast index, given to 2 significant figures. -0.92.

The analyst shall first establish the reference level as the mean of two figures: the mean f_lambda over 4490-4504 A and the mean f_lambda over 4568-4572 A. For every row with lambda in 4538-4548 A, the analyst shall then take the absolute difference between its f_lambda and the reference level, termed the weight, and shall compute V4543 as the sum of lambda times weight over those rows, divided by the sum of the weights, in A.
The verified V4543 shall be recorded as 4543.0 A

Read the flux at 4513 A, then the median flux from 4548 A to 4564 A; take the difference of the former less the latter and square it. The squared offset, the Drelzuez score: 0.028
